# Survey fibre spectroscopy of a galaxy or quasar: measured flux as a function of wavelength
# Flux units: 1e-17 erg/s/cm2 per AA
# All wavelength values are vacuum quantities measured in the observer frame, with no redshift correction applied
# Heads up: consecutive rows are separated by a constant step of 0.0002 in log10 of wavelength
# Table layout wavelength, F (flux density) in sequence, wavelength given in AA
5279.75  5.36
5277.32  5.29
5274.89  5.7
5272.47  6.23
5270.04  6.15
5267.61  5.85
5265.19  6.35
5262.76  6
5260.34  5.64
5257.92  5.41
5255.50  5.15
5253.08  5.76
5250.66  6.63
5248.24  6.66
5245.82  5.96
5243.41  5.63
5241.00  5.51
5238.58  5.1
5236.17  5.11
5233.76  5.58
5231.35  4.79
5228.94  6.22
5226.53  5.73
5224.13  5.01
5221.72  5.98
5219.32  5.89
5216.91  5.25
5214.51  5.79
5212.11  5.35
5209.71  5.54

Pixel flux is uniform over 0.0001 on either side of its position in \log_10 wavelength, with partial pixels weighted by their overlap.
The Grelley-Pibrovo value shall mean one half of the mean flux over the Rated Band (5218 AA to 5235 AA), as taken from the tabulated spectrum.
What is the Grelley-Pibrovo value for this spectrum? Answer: 2.80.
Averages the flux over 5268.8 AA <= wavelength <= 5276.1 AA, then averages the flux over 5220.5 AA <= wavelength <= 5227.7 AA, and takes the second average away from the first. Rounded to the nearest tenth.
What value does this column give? 0.5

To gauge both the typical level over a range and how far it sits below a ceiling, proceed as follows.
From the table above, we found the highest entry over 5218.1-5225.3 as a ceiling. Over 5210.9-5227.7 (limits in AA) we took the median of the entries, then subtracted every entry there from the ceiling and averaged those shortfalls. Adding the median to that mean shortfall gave 6.14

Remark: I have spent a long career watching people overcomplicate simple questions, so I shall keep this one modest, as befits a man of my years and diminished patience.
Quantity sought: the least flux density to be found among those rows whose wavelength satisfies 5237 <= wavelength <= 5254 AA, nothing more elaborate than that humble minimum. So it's 5.1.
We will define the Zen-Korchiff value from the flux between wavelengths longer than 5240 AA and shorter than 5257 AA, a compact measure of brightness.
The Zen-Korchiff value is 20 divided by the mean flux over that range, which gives 3.39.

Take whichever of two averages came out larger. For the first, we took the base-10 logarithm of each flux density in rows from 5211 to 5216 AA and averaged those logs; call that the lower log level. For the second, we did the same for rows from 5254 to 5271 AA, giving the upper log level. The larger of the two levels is 0.762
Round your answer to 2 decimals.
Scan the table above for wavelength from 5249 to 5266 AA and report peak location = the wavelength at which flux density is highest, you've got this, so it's 5250.66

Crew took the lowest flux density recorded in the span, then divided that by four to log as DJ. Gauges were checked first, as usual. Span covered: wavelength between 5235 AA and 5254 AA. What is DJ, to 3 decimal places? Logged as 1.275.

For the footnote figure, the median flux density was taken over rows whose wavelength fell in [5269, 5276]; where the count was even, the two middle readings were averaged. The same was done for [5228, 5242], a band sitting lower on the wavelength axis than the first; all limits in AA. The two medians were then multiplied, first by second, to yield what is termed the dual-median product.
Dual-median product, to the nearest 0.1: 32.7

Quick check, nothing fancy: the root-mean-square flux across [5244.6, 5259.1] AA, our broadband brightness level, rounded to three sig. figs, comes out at 5.96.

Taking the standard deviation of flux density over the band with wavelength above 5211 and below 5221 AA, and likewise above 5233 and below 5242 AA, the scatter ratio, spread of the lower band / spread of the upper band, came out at 1.2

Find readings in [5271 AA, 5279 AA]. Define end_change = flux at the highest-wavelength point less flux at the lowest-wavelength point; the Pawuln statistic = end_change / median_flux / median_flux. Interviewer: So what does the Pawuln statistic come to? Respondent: -0.029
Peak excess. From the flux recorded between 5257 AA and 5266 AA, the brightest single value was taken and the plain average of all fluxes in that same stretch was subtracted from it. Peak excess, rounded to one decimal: 0.5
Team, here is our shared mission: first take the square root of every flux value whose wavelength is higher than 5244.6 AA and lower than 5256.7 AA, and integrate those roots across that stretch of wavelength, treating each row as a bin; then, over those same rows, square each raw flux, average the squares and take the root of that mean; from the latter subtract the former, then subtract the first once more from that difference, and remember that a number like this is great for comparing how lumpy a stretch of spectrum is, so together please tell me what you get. -53.3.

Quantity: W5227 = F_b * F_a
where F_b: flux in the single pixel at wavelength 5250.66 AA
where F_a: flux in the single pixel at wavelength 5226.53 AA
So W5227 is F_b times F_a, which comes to 38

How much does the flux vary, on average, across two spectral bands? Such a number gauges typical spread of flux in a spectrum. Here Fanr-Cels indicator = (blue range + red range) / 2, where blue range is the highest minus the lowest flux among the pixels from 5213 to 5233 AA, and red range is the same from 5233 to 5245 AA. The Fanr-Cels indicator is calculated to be 0.98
